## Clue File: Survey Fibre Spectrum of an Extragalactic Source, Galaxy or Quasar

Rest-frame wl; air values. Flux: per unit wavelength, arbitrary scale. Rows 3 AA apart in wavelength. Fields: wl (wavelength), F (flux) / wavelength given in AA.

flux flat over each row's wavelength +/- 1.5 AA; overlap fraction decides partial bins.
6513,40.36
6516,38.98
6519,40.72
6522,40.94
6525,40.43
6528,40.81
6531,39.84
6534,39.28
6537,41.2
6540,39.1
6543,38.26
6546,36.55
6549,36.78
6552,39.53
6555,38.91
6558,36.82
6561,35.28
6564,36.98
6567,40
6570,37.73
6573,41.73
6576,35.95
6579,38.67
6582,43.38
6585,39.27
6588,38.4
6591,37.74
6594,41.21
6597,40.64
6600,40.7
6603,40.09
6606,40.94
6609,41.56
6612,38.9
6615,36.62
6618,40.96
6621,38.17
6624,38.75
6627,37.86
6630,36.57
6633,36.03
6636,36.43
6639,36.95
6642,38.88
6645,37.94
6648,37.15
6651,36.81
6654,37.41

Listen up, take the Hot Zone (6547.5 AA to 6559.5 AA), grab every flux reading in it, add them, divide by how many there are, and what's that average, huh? 38.0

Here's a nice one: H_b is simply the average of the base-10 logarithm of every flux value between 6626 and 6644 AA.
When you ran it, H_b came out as 1.57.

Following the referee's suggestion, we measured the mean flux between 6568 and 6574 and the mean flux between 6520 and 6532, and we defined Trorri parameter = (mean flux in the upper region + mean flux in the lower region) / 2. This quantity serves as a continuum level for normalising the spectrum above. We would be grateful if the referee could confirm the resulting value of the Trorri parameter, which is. 40.1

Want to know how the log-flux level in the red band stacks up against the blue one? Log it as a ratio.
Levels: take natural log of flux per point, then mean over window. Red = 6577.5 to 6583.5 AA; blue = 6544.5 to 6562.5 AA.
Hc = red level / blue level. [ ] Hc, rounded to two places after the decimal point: 1.03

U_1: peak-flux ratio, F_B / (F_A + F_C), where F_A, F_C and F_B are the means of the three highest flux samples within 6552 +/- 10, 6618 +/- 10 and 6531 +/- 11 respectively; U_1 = 0.516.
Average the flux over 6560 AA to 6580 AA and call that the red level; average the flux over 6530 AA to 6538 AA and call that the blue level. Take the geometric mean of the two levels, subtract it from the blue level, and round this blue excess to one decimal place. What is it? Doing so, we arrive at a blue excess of 1.0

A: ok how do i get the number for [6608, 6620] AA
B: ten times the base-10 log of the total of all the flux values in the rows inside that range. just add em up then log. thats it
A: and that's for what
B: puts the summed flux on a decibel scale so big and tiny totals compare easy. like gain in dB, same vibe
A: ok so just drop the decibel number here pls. 22.0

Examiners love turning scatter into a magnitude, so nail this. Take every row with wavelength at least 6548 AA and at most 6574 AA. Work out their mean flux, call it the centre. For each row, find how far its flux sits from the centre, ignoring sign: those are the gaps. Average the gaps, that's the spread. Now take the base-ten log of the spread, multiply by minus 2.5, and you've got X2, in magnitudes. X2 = -0.54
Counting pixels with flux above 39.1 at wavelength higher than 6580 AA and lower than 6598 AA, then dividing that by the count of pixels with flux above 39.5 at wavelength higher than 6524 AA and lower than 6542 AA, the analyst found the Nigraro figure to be 1.0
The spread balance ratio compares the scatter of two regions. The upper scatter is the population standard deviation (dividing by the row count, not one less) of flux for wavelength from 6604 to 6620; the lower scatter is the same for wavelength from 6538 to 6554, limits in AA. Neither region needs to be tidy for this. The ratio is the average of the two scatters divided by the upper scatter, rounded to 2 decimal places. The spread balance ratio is 0.83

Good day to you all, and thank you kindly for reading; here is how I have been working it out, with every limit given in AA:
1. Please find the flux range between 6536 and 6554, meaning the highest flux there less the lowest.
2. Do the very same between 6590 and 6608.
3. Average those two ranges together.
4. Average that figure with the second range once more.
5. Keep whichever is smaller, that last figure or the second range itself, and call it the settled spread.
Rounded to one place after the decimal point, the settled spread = 3.5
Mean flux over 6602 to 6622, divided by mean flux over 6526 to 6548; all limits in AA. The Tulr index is 1.01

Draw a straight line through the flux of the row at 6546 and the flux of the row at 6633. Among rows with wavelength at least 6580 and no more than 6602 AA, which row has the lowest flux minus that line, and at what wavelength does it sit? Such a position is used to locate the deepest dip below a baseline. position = 6591 AA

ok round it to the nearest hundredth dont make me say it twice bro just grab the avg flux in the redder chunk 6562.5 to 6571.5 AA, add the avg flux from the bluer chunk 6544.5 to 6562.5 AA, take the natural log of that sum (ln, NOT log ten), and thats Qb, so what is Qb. 4.32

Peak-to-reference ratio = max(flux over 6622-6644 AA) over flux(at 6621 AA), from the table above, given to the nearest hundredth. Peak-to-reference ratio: 1.02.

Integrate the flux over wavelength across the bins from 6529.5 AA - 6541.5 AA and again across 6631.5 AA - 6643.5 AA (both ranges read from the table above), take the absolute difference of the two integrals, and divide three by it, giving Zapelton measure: 0.09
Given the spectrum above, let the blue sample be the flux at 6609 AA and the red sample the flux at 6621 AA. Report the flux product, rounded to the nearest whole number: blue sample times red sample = 1586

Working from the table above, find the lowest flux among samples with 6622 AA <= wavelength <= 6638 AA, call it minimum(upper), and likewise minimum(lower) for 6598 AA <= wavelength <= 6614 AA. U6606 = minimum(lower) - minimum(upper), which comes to 3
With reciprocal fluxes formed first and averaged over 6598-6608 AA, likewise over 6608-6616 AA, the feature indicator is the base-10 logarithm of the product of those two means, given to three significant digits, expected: -3.20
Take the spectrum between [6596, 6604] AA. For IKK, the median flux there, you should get 40.6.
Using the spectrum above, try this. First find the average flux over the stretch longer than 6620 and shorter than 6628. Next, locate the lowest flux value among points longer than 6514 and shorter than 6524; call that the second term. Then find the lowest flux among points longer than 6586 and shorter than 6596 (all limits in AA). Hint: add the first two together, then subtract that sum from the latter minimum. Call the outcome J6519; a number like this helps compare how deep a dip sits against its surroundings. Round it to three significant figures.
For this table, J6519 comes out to -39.5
